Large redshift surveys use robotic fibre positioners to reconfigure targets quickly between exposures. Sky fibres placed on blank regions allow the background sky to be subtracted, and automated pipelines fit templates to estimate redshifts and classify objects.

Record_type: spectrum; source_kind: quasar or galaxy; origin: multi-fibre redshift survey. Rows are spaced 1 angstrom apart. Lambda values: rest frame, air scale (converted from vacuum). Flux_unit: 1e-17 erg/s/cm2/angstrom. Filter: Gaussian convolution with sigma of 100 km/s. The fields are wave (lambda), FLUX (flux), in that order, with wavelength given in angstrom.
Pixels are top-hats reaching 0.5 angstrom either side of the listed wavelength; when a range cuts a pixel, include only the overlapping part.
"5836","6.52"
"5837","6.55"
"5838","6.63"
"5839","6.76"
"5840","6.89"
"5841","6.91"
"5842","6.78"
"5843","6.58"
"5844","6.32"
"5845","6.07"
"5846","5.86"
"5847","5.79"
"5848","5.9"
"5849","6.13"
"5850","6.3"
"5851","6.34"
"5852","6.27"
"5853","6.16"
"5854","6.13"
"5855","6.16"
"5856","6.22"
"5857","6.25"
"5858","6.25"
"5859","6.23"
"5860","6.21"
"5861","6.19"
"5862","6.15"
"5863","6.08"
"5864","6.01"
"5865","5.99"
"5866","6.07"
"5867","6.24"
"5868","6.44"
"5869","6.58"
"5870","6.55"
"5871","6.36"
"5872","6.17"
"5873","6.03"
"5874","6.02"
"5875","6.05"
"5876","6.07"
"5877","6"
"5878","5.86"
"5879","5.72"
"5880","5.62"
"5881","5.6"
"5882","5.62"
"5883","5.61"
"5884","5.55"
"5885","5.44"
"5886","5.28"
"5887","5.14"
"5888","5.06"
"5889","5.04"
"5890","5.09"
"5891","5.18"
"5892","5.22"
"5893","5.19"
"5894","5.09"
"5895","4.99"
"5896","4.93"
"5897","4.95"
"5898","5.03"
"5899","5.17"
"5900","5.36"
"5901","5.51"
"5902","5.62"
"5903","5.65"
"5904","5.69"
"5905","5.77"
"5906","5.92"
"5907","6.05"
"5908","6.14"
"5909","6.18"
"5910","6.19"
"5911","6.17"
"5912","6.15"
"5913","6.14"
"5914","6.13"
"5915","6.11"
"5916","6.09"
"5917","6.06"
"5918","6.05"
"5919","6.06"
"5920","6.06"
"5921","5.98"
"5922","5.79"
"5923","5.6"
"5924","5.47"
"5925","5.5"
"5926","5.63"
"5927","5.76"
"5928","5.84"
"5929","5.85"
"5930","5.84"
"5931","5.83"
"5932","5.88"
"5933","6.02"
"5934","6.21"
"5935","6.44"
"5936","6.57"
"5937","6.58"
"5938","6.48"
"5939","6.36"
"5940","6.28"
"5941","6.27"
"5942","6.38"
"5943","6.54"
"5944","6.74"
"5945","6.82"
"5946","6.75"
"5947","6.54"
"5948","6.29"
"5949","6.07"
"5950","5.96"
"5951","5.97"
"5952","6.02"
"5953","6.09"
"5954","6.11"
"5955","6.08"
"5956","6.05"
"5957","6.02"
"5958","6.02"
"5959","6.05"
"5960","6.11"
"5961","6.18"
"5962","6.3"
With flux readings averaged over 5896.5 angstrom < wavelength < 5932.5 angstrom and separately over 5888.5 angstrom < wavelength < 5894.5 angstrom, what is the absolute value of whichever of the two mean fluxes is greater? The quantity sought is 5.81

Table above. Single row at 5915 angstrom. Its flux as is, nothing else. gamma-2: 6.11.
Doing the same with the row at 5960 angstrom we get 6.11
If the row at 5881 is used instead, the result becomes 5.6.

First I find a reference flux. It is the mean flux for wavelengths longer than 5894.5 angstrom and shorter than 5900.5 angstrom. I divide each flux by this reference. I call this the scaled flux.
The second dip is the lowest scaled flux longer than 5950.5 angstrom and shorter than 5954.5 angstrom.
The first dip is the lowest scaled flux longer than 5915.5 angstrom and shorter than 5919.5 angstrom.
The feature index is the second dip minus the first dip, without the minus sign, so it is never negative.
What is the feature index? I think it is 0.016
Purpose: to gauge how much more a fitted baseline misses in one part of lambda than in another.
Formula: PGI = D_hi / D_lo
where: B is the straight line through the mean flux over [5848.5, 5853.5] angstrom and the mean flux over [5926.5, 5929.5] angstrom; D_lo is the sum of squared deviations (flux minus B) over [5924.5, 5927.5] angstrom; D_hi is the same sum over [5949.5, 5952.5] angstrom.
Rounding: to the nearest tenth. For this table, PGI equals 1.7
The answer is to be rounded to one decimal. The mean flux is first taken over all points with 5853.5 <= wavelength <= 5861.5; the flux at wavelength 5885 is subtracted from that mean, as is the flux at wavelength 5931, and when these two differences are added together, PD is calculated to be 1.1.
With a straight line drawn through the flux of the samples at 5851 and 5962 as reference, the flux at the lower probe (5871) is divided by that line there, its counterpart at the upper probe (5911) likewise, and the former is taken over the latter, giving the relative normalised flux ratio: 1.03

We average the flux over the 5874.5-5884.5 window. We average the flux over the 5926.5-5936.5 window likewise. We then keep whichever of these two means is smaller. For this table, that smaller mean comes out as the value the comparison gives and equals 5.77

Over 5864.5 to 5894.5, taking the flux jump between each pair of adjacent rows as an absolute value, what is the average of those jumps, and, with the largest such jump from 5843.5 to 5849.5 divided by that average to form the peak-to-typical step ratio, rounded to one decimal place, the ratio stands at 2.8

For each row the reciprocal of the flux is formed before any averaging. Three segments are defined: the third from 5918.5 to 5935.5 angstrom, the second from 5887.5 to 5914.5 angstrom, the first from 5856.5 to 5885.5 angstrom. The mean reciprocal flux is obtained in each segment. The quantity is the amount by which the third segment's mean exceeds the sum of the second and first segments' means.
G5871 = -0.177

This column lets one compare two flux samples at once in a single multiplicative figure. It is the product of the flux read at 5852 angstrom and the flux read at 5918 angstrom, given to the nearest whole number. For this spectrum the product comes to 38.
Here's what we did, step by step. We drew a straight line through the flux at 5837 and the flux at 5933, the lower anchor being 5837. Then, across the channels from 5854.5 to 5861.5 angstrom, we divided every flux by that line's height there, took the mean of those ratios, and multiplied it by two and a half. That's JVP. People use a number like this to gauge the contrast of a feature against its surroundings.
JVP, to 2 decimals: 2.42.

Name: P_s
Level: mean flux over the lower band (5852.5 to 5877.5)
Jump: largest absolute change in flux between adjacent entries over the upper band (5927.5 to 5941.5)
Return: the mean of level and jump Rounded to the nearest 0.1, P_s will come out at 3.2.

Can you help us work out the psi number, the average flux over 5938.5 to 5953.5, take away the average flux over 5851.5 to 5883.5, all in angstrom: 0.2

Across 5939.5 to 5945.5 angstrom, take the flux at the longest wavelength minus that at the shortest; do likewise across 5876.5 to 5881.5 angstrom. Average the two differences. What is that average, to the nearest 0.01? 0.07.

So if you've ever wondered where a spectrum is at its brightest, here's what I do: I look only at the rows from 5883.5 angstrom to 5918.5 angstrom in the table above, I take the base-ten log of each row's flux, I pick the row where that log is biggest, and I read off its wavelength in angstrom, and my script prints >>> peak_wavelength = 5910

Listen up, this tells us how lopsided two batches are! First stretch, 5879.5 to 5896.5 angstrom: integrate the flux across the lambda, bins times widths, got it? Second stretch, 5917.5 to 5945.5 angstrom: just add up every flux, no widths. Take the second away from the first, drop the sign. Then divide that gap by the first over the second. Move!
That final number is 155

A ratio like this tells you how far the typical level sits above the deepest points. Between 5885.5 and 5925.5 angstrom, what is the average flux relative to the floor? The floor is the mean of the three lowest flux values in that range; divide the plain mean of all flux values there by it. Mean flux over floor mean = 1.13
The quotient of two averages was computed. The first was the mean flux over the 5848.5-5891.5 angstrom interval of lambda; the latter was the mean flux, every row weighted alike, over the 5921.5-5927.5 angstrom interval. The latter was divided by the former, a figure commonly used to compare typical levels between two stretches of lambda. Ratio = 0.95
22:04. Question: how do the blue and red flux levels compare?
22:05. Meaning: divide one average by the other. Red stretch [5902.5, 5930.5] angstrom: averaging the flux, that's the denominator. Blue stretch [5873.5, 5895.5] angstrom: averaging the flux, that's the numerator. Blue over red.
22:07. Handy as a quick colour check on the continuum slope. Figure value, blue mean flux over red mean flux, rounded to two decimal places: 0.92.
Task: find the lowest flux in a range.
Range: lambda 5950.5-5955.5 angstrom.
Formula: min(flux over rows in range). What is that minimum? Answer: 5.97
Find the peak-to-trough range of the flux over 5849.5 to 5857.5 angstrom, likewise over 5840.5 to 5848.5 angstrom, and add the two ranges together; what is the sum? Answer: 1.3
